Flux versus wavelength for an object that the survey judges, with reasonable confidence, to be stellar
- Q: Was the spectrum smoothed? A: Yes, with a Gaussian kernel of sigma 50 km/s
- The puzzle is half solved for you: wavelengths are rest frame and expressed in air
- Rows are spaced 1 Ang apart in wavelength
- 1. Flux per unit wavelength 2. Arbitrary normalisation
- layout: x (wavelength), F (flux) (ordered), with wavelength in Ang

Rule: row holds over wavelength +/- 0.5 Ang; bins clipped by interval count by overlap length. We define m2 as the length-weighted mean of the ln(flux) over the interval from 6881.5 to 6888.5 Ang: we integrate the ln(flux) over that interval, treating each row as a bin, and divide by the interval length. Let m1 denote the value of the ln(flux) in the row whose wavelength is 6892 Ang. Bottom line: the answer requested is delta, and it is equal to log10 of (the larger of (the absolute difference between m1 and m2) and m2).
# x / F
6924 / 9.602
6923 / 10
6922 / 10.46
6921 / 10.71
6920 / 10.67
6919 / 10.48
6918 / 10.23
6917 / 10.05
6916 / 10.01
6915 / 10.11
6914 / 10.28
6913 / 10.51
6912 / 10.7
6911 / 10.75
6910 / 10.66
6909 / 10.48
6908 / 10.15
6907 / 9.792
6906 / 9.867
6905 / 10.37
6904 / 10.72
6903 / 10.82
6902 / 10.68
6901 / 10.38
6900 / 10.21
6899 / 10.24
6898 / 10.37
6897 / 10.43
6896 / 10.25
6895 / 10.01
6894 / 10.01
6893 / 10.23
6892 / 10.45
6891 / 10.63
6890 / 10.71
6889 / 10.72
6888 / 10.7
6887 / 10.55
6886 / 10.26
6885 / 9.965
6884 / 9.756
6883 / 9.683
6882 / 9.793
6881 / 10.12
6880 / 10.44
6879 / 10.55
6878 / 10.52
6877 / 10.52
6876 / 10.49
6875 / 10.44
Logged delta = 0.364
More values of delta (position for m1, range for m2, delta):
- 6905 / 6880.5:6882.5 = 0.361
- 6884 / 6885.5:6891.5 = 0.373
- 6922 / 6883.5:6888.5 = 0.367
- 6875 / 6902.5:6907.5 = 0.368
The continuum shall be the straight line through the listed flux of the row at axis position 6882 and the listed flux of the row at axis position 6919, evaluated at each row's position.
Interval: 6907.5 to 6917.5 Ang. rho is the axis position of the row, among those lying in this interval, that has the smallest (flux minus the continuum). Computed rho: 6916 Ang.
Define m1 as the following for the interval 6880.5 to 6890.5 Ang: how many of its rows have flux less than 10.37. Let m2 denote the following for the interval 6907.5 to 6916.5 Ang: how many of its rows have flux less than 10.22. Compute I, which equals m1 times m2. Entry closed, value 18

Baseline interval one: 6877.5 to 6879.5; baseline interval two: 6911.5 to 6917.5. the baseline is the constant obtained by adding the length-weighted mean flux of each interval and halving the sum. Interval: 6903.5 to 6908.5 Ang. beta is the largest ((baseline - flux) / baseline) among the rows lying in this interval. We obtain 0.059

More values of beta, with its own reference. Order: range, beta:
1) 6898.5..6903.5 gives 0.019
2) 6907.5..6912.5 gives 0.025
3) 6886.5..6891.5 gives -0.014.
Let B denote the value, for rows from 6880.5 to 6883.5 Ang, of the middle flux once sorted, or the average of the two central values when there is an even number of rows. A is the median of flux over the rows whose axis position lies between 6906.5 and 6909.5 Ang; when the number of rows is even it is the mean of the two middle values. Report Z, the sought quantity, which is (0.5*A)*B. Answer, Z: 49.7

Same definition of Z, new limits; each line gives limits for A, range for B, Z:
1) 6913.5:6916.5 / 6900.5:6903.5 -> 54.0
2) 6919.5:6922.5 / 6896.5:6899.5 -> 55.3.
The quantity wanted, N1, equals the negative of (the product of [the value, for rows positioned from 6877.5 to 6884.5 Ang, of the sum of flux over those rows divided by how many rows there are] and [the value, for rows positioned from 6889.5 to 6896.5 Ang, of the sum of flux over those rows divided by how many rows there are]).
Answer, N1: -105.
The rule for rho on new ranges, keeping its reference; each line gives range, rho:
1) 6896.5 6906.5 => 6906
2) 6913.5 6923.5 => 6923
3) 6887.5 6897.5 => 6895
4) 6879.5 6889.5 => 6883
